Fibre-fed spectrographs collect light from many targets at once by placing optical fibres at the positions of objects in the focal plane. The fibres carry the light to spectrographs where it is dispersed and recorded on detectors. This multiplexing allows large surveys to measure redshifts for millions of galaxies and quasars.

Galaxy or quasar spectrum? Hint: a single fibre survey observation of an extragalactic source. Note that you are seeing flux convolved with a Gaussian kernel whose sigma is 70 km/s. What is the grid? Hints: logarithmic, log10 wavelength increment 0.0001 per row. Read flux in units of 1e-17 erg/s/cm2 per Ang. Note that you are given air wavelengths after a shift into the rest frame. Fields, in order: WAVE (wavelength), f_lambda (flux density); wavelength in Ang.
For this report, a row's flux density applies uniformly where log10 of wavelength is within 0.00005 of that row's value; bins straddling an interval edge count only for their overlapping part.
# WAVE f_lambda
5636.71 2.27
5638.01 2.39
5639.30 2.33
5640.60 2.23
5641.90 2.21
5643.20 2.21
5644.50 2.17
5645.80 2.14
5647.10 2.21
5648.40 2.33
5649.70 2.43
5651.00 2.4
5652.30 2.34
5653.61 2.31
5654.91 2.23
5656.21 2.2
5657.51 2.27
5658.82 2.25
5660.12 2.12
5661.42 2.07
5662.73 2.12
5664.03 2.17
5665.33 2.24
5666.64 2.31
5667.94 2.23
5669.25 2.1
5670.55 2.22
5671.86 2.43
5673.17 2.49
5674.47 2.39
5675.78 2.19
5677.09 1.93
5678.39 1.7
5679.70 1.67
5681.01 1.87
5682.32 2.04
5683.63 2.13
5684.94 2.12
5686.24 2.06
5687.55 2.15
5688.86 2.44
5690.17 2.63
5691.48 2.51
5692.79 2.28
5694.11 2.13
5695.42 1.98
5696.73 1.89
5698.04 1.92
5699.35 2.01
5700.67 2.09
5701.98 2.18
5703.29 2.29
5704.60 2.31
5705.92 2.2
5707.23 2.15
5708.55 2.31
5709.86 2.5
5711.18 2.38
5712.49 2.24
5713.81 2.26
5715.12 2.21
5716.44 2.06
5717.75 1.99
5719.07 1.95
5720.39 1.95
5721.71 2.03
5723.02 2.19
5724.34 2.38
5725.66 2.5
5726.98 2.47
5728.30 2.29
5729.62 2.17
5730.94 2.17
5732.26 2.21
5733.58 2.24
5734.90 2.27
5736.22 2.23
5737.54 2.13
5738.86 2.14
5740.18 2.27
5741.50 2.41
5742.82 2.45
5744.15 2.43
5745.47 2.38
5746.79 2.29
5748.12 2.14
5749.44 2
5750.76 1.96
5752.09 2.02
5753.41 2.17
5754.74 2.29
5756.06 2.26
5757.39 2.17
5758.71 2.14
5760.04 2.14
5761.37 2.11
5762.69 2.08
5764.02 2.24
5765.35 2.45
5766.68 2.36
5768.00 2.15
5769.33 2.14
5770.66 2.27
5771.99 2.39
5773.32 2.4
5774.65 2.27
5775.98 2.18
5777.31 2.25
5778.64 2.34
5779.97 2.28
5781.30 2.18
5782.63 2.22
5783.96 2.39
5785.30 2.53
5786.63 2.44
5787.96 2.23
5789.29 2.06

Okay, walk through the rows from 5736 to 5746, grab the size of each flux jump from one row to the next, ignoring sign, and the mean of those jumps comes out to 0.070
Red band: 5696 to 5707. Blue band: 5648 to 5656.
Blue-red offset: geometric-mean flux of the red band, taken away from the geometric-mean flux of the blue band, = 0.23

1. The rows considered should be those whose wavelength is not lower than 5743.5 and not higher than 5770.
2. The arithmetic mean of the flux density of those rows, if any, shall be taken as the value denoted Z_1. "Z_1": 2.20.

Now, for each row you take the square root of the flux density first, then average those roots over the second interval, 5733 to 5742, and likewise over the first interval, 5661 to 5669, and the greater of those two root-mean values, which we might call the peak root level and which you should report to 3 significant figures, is 1.50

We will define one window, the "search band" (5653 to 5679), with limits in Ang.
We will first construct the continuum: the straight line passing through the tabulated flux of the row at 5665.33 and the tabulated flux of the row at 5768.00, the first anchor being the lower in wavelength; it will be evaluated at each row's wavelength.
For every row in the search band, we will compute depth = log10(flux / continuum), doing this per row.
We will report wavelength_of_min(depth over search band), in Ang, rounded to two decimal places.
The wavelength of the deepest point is 5678.39 Ang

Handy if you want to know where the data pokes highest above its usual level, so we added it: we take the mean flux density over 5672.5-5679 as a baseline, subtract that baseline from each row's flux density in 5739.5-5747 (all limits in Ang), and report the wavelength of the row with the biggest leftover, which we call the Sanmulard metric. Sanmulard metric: 5742.82 Ang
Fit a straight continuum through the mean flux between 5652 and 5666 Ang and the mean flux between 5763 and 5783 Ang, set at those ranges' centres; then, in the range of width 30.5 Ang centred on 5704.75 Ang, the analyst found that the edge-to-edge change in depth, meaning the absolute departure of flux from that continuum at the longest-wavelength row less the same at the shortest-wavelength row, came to -0.11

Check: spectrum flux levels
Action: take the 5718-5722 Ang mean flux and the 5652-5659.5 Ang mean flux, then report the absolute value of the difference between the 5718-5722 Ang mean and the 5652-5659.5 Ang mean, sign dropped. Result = 0.29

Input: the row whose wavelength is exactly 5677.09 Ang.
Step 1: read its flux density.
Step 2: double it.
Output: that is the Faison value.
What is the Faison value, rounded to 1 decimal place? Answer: 3.9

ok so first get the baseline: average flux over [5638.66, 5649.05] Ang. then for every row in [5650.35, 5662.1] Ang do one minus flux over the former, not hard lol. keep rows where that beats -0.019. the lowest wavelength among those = 5654.91 Ang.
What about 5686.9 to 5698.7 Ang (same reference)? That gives 5687.55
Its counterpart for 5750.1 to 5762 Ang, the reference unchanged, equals 5750.76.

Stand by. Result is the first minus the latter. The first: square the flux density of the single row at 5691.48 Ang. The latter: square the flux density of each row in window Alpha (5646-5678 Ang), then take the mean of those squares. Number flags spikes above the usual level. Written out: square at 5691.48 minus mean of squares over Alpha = 1.2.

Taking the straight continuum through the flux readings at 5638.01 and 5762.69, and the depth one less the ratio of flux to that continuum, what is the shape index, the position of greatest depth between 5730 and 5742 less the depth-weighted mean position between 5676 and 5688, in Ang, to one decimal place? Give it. 56.7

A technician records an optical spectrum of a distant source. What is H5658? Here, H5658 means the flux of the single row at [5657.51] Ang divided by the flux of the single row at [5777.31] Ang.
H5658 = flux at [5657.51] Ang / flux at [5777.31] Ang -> 1.01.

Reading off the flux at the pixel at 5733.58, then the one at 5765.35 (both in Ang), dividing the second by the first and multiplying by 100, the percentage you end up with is 109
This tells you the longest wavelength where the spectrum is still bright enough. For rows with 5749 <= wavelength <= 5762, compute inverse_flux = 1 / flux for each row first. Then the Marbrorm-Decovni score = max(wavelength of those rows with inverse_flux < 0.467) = 5757.39 Ang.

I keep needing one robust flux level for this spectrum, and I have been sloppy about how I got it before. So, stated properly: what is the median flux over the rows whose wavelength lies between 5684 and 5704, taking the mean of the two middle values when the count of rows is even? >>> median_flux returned 2.13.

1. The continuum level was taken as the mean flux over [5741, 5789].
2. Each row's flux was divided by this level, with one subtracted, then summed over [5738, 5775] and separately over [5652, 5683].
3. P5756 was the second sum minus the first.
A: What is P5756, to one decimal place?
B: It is -0.7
